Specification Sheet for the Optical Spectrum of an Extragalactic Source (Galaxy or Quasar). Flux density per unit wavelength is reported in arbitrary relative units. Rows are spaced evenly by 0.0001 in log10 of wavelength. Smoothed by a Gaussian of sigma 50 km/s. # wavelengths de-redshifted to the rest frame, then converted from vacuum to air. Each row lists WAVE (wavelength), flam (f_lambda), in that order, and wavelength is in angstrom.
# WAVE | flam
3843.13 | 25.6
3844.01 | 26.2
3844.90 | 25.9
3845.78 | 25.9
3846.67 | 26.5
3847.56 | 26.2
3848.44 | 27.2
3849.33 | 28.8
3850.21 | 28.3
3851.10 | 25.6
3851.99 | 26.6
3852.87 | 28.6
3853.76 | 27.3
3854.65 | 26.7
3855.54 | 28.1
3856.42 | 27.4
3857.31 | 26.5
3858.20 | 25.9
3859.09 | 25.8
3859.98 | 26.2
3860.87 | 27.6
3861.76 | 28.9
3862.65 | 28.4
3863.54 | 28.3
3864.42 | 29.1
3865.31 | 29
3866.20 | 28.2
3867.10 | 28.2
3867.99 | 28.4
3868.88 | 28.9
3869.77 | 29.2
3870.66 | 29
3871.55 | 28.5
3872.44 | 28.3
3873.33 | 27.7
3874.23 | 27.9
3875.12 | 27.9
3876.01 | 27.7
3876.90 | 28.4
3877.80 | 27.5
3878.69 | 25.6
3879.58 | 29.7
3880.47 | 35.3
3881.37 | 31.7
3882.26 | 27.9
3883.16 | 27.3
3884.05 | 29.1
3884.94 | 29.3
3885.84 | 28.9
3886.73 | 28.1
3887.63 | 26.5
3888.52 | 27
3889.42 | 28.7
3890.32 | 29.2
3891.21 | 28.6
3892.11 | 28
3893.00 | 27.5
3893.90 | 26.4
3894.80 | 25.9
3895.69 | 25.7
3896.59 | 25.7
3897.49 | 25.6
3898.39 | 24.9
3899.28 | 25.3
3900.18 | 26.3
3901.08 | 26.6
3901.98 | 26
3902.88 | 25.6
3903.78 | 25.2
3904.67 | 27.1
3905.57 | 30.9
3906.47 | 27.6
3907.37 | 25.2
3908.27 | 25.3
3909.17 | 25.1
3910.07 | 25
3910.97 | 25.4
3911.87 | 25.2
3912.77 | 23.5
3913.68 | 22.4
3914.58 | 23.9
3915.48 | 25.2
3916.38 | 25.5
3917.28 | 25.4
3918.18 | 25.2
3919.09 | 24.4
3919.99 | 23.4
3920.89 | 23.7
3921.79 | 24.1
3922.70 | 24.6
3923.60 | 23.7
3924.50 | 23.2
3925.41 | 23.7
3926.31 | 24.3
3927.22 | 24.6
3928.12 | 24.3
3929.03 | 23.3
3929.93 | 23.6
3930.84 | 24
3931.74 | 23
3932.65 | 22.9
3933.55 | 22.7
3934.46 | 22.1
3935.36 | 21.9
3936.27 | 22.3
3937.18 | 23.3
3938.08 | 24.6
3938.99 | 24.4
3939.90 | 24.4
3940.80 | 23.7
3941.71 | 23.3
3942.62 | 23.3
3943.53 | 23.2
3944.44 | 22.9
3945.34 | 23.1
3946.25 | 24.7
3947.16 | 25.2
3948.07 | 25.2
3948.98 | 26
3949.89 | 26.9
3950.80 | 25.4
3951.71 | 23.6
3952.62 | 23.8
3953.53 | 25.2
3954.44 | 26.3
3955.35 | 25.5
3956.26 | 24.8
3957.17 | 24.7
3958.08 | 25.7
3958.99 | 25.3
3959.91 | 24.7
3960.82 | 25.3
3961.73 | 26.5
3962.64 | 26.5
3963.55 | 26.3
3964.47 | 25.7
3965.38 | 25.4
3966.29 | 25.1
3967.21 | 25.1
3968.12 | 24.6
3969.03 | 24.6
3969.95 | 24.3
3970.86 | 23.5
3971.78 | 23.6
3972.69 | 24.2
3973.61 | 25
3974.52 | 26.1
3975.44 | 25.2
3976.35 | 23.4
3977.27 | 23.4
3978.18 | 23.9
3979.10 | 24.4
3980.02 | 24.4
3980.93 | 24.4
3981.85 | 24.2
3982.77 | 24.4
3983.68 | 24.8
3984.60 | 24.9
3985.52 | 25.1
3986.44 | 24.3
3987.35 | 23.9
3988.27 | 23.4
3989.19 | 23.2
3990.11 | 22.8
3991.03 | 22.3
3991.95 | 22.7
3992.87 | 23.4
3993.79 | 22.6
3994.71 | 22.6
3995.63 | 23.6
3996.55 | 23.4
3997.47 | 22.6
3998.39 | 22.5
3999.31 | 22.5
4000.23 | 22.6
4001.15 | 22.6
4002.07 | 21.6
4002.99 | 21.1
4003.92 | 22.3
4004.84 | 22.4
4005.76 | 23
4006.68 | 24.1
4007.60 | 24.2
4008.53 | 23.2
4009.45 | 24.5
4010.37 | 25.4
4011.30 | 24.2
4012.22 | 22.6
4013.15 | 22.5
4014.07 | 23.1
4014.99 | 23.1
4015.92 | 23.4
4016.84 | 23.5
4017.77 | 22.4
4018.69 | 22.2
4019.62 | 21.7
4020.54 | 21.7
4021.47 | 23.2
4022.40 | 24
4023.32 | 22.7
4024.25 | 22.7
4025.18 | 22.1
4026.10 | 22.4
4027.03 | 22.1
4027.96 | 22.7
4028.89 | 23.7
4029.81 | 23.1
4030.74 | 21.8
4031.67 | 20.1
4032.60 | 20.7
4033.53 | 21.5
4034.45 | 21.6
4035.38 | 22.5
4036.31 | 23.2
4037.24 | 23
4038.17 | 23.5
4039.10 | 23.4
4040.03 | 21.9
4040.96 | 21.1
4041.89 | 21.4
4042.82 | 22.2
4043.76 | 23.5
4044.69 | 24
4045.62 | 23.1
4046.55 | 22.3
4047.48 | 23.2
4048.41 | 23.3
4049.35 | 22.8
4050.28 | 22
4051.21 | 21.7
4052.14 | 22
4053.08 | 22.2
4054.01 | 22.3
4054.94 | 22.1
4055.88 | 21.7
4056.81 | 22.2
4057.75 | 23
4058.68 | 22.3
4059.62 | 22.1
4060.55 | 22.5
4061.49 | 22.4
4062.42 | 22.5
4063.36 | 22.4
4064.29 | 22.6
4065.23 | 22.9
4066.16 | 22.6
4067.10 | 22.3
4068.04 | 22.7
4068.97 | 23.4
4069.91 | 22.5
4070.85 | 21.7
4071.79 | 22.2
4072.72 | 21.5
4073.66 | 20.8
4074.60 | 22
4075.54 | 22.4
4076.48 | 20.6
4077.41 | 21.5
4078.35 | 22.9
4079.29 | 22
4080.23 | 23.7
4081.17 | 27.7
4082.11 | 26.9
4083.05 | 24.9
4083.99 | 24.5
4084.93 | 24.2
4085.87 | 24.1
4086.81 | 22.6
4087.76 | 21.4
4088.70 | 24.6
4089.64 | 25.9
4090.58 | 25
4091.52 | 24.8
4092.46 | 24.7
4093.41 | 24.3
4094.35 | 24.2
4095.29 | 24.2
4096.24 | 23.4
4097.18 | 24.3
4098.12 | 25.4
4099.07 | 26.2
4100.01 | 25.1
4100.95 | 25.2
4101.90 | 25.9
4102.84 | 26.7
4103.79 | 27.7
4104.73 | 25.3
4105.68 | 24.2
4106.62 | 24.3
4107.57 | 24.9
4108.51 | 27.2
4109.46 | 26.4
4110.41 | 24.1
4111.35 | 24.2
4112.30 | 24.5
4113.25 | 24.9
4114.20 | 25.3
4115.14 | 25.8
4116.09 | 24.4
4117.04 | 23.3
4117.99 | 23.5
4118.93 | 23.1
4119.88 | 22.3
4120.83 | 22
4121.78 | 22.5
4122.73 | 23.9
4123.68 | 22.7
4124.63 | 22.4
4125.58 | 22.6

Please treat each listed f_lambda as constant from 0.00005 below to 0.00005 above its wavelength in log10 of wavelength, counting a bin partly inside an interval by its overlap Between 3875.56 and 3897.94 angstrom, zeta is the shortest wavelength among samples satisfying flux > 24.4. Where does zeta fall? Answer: 3876.01 angstrom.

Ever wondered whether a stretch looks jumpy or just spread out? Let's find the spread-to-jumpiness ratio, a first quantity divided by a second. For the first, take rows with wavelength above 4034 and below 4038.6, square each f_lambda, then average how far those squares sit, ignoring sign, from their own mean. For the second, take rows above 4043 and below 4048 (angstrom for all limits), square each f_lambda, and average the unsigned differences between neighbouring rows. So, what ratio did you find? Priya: 0.7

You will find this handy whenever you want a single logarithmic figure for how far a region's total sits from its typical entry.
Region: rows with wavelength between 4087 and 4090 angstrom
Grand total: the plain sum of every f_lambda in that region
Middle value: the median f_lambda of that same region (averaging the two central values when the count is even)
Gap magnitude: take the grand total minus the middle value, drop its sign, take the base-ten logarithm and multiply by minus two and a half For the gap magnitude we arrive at -4.19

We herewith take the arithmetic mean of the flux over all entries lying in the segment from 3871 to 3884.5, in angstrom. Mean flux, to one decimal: 28.7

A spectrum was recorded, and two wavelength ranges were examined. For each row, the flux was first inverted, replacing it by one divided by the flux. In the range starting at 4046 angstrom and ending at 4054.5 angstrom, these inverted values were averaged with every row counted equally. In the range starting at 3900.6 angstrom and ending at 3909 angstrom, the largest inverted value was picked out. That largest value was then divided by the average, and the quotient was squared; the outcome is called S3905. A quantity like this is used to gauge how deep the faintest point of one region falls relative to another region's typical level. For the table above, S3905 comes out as 0.79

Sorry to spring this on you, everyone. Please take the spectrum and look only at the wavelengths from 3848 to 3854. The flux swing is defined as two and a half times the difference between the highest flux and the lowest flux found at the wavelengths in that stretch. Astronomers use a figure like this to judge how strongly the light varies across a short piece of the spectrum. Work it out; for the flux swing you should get 8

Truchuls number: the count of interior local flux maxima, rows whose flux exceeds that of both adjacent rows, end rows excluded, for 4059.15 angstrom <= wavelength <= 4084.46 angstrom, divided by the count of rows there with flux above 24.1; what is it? 2.000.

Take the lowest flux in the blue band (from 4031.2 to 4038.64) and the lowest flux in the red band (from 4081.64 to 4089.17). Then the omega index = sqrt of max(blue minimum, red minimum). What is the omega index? 4.63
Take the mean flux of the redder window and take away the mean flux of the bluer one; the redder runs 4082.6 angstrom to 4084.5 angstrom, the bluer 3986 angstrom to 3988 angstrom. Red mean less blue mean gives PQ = 0.6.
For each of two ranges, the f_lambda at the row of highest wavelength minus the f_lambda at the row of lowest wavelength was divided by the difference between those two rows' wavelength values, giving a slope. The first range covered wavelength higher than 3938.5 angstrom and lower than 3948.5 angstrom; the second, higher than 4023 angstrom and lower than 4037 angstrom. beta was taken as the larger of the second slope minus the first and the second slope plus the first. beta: 0.13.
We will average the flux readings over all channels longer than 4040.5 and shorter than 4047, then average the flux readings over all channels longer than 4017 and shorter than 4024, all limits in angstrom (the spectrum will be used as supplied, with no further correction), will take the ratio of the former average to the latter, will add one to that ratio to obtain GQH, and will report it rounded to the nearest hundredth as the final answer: 2.00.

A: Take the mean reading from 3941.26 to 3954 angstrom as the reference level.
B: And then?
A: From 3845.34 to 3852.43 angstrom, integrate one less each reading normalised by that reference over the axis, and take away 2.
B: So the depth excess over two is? -2.7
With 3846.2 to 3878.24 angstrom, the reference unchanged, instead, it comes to -6.4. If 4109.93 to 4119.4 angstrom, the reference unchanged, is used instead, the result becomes -2.0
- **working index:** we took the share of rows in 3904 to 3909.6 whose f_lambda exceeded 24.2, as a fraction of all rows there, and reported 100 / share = 100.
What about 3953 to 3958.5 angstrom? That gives 100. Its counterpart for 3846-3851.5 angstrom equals 100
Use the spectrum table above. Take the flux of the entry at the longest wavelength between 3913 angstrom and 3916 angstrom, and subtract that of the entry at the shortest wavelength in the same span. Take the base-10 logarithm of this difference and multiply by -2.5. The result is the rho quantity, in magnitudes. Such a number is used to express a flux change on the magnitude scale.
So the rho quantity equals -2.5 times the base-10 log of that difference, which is -1.1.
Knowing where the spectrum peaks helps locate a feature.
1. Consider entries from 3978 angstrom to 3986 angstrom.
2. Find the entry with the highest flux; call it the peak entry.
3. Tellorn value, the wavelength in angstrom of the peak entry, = 3985.52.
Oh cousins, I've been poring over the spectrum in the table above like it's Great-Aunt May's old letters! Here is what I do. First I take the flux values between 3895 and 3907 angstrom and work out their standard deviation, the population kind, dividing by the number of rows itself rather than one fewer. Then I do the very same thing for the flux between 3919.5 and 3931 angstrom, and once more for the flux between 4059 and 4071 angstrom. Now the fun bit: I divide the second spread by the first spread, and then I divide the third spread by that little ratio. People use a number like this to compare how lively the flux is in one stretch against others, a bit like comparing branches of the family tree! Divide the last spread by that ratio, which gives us 1.3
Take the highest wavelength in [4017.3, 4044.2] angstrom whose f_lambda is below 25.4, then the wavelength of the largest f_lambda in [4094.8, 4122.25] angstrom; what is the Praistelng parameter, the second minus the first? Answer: 60.0 angstrom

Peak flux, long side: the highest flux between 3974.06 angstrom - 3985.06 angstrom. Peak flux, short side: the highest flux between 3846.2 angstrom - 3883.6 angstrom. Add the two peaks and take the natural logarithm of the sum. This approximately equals 4.12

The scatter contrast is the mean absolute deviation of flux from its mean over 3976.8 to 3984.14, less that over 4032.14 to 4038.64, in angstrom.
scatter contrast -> -0.57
